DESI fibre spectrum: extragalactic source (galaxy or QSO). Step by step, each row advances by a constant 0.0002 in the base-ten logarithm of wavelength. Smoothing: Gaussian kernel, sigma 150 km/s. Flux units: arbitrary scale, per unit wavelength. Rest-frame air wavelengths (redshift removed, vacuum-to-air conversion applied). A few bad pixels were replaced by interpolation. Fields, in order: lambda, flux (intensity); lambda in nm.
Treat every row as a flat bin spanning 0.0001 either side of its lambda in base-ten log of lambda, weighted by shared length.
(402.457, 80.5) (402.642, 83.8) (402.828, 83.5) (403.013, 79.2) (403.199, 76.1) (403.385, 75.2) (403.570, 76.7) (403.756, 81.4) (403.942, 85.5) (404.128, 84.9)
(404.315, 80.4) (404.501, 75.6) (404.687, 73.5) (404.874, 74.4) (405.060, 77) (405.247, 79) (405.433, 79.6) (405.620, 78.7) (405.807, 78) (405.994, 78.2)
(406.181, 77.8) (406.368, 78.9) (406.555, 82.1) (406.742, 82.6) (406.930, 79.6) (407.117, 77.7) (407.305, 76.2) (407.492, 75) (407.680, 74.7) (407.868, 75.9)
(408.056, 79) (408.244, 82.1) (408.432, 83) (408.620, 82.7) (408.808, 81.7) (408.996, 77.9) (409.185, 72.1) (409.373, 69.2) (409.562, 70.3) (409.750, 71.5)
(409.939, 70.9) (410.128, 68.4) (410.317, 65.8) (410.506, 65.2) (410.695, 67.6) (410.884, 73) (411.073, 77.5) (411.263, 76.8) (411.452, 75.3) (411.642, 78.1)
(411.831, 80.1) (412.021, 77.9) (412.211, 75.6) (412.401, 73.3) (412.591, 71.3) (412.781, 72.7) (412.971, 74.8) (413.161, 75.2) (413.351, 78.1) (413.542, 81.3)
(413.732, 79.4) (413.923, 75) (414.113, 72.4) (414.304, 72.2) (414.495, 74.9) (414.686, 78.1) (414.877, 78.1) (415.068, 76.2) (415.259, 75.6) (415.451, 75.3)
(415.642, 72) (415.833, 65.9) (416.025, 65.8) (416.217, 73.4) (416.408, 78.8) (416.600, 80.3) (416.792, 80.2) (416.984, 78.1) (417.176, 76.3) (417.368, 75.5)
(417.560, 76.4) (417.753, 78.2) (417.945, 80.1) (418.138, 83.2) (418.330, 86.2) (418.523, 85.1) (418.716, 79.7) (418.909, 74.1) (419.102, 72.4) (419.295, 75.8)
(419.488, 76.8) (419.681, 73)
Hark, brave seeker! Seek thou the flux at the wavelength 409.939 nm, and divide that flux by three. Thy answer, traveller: 23.6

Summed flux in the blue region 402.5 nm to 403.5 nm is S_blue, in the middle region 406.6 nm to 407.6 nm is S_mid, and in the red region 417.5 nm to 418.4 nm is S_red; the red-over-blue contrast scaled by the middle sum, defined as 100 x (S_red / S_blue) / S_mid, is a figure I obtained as 0.260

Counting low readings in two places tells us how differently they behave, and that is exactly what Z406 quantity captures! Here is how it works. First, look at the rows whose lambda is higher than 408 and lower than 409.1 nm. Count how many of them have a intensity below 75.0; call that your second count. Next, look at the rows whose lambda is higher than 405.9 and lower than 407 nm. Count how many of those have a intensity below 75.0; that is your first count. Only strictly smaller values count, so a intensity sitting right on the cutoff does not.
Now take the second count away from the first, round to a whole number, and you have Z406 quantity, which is 0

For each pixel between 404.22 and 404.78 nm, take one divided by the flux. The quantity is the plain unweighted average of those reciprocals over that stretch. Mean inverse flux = 0.0131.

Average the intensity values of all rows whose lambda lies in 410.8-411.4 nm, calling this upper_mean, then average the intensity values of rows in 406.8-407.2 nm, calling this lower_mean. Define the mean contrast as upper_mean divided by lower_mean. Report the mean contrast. 0.96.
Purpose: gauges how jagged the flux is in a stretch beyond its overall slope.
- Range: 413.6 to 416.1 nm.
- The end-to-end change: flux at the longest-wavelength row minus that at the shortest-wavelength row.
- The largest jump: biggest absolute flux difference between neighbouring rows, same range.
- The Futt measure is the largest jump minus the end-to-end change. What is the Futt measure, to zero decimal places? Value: 20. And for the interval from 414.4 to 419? 8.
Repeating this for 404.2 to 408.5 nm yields 2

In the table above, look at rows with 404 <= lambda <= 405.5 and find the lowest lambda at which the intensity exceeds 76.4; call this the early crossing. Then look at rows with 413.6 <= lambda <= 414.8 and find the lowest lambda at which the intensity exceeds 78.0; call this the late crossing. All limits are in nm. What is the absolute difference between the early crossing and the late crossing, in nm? 9.60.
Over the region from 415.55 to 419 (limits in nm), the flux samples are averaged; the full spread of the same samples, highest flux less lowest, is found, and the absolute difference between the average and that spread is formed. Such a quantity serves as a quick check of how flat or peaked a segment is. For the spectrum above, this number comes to 57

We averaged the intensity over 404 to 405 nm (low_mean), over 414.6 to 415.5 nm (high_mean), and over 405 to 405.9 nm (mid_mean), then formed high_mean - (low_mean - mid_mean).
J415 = 77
